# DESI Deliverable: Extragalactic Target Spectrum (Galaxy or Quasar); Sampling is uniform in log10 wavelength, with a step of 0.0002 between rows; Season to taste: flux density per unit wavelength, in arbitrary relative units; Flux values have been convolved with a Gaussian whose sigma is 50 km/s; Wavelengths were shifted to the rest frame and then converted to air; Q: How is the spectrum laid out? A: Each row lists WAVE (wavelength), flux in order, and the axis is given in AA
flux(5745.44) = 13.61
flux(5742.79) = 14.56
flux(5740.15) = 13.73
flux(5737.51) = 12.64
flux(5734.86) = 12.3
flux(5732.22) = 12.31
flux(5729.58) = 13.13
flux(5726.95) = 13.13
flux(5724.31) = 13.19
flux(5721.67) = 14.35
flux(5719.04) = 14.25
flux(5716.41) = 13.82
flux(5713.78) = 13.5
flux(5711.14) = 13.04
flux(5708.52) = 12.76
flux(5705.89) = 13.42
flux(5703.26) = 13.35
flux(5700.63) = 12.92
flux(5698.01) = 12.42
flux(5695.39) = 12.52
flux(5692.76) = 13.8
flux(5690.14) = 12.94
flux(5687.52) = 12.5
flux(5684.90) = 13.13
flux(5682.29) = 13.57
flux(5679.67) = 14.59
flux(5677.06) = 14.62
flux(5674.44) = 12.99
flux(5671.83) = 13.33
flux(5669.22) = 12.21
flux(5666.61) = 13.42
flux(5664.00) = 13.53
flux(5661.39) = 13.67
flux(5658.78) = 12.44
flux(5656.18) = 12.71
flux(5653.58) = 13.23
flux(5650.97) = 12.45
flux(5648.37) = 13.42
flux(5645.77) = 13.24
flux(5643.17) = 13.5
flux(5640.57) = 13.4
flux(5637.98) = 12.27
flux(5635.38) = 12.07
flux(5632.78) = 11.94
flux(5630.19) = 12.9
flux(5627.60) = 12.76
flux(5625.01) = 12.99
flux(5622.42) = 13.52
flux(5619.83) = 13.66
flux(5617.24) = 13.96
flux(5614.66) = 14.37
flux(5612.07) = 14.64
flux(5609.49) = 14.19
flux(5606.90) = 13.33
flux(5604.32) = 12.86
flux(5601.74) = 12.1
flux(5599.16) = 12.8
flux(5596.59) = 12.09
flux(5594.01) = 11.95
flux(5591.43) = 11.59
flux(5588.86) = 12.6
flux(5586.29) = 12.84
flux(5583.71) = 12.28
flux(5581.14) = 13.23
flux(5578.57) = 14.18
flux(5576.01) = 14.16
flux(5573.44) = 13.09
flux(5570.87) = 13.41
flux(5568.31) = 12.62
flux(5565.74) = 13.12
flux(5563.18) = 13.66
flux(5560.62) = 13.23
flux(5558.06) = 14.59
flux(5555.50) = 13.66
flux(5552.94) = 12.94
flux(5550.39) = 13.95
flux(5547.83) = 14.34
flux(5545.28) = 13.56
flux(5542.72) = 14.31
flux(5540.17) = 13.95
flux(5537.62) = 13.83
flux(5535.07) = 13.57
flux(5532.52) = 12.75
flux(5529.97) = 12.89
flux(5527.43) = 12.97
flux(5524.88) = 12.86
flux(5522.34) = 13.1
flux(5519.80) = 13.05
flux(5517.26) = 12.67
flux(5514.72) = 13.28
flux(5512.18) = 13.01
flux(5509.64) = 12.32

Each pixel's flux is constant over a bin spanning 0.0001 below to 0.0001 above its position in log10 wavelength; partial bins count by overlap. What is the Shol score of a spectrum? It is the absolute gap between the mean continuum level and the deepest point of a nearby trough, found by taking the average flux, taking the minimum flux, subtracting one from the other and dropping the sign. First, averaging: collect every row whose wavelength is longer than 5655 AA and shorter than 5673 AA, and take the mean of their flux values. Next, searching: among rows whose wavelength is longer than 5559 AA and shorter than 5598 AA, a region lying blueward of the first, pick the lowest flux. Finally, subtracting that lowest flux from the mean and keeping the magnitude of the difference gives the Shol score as 1.5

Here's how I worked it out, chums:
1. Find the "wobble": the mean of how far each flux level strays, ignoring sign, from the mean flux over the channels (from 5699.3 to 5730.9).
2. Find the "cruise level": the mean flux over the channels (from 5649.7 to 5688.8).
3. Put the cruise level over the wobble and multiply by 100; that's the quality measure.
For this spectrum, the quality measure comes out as 3428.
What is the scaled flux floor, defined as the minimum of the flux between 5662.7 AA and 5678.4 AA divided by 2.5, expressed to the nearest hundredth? 4.88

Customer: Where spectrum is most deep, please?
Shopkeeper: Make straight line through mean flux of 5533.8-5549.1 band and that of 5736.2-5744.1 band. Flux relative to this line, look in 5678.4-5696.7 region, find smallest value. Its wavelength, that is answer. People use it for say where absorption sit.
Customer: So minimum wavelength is 5687.52 AA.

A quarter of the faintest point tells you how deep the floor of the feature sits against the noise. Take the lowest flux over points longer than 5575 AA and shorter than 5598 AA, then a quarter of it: 2.90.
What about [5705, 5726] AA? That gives 3.19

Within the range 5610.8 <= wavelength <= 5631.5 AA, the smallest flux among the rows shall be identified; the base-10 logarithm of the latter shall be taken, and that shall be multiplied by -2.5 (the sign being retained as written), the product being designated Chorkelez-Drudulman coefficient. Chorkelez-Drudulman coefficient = -2.76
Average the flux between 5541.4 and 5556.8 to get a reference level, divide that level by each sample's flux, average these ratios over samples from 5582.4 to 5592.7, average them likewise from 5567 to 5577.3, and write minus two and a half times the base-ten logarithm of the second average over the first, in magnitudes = 0.084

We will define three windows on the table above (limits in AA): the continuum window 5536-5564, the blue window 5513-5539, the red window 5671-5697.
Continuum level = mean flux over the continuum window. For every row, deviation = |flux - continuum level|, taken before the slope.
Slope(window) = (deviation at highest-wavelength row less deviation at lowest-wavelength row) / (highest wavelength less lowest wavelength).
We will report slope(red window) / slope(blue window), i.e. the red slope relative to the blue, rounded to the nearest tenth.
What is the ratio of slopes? -1.5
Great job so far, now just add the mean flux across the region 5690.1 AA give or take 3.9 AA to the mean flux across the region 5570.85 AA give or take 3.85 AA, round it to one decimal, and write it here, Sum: 26.1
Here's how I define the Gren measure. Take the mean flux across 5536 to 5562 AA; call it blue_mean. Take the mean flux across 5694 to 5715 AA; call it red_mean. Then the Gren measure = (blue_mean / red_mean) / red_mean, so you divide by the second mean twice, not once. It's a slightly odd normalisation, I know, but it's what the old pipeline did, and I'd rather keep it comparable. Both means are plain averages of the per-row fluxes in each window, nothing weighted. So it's 0.0820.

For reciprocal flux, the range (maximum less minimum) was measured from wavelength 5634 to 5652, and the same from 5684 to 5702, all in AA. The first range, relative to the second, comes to 1.09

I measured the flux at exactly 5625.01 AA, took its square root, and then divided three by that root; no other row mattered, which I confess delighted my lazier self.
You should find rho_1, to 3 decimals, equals 0.832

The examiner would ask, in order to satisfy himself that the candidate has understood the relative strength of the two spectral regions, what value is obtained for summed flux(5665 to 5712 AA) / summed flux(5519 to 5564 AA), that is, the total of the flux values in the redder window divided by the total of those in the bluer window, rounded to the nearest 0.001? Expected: 0.977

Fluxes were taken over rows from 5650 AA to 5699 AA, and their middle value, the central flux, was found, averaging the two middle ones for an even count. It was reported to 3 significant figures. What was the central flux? 13.1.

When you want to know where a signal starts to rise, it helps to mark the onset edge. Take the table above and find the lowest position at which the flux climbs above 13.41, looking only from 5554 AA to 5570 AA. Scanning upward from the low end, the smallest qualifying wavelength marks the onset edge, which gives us 5555.50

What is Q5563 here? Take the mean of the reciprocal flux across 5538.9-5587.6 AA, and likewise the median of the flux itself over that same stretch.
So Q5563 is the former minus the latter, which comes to -13.5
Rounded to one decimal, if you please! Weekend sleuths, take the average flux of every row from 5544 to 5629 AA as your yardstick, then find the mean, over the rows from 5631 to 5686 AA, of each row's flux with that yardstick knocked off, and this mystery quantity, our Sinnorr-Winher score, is -0.2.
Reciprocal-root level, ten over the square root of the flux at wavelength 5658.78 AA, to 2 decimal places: 2.84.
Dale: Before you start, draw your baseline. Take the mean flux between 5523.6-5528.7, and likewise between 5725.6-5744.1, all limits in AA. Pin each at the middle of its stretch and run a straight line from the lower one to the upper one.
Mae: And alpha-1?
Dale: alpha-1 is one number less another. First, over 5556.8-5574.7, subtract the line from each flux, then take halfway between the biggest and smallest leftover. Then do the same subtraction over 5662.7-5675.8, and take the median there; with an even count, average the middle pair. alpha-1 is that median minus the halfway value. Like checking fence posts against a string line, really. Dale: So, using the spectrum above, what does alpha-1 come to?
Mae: -0.38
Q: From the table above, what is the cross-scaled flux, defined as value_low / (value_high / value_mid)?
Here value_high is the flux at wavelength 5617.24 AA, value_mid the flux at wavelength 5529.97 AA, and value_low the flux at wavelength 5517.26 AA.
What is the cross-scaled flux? 11.7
